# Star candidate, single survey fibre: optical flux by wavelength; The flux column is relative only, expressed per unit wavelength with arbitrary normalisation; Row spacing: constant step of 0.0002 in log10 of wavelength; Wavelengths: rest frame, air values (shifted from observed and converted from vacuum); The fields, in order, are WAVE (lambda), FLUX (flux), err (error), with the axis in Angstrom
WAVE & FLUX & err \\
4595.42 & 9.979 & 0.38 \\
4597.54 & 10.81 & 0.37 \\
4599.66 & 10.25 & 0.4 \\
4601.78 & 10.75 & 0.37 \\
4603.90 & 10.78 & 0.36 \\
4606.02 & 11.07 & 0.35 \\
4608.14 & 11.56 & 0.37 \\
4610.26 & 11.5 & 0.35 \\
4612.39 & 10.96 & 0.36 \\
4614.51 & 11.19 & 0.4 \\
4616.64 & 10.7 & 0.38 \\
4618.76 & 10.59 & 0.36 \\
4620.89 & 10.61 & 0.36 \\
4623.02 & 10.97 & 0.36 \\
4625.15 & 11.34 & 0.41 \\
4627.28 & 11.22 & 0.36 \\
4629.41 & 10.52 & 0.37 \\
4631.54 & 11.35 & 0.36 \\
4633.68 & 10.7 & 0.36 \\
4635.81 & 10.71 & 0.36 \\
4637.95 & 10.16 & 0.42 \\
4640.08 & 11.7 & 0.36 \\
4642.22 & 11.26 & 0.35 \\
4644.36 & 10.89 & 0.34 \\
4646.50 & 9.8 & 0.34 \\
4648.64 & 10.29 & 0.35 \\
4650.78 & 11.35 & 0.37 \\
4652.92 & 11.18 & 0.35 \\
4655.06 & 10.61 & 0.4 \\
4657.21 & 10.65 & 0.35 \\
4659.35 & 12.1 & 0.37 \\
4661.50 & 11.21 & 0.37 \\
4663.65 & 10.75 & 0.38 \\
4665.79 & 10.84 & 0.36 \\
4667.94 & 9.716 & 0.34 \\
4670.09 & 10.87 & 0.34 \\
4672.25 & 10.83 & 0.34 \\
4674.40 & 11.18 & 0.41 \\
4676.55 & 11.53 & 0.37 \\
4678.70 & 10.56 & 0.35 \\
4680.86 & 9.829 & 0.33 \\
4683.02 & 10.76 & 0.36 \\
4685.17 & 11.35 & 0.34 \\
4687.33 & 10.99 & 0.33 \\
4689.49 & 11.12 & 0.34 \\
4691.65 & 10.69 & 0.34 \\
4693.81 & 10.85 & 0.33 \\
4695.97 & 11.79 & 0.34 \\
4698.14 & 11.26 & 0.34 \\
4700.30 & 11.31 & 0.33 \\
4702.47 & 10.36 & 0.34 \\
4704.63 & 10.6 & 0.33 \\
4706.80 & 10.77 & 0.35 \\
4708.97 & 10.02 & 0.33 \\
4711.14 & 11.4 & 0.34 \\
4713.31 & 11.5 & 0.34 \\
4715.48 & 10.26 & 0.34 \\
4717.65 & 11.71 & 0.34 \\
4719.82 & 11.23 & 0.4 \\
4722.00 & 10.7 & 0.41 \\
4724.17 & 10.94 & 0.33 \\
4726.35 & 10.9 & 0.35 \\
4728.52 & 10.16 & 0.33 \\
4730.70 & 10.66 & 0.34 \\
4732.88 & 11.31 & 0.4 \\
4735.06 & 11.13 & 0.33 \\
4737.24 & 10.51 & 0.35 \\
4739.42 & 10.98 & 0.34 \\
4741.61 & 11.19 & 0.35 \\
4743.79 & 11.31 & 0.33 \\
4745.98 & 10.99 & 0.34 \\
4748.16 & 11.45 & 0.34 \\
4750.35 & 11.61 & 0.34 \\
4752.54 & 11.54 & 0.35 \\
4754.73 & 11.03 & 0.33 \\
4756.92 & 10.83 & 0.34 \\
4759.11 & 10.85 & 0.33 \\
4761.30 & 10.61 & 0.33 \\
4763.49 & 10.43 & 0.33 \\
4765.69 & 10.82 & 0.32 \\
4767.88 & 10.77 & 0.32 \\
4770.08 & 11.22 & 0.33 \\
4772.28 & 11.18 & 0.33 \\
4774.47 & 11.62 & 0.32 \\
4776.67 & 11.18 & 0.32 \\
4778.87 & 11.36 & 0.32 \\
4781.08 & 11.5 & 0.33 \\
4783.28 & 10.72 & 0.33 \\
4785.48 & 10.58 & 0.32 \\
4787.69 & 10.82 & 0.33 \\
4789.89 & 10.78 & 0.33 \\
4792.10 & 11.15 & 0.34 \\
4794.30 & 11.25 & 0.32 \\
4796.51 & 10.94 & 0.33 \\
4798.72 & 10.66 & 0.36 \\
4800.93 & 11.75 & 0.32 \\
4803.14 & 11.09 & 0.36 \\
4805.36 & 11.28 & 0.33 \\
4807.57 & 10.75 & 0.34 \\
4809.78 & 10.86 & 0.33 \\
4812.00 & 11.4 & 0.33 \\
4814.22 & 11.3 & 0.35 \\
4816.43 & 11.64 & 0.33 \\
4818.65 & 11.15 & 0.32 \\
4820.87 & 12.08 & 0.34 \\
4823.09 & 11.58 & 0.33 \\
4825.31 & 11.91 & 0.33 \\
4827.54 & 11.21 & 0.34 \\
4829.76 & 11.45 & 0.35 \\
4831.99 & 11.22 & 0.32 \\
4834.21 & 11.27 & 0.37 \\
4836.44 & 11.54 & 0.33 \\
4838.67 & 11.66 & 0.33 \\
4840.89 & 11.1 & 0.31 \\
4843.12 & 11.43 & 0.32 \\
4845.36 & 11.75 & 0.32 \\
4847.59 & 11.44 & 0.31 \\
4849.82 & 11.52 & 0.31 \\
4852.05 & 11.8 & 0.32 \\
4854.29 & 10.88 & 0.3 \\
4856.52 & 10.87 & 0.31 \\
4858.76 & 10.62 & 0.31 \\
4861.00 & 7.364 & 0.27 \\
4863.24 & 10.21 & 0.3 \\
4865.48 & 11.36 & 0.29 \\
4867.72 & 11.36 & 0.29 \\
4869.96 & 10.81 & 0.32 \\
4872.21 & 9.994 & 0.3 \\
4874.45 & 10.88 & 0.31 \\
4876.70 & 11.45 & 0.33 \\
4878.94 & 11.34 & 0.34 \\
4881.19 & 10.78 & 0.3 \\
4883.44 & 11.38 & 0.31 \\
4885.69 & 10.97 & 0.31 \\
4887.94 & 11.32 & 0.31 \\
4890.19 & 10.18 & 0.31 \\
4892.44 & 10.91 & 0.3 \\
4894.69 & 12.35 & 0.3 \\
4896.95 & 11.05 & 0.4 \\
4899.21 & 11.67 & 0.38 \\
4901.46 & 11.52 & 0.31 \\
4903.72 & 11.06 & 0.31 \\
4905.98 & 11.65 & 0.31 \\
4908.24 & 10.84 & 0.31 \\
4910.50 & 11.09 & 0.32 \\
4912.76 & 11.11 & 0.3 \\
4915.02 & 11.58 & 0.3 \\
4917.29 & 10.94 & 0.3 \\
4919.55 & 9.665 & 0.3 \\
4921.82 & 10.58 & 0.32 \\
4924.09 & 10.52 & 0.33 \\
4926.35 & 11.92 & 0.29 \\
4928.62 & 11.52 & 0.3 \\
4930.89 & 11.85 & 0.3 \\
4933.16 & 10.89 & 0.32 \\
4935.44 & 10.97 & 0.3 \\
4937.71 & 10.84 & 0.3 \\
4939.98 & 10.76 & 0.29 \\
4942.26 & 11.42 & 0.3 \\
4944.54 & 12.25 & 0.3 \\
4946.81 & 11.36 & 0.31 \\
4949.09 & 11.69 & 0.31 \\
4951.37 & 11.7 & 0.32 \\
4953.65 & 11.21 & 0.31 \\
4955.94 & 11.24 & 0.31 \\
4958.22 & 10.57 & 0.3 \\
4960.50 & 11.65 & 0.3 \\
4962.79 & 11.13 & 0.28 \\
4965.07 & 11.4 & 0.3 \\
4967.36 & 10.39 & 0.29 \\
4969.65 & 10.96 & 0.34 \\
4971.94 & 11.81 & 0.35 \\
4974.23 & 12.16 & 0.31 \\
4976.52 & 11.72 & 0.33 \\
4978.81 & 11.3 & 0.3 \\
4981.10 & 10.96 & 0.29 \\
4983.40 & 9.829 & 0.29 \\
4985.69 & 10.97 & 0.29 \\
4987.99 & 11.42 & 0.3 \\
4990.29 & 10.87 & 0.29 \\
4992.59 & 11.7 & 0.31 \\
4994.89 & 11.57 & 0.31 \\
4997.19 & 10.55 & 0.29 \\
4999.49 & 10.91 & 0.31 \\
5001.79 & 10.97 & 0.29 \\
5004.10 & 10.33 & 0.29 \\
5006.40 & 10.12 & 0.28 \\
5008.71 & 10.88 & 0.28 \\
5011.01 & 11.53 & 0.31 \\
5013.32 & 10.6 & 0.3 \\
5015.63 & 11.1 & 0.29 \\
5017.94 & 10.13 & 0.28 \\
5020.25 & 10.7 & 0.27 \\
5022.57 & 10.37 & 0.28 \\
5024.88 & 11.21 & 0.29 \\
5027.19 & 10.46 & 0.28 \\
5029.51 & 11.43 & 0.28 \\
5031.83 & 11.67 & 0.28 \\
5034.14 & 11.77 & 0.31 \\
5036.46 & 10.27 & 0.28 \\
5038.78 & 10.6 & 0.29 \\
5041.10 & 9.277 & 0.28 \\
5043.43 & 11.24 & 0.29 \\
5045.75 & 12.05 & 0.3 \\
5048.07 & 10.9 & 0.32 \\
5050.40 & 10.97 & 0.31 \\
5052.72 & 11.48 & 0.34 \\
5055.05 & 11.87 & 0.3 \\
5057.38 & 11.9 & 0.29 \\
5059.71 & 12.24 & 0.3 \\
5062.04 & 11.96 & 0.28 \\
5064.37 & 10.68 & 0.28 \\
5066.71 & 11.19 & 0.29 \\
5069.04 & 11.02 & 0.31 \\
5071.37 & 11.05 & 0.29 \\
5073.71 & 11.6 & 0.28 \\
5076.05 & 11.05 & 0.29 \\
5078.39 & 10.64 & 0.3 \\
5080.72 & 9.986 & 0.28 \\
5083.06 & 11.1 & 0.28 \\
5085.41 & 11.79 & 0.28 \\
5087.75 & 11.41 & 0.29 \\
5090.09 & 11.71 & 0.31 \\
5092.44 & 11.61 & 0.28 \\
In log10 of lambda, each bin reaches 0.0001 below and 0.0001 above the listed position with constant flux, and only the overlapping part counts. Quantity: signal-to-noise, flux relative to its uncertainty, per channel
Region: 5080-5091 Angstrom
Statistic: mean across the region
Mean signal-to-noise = 39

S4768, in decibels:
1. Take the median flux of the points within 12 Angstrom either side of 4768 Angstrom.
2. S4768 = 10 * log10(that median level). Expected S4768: 10.4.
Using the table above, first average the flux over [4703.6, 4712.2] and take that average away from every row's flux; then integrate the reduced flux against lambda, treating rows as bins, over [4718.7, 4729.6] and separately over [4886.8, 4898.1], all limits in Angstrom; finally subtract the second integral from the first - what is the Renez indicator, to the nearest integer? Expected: -4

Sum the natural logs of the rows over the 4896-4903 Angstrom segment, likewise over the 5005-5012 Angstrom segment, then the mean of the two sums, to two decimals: 7.22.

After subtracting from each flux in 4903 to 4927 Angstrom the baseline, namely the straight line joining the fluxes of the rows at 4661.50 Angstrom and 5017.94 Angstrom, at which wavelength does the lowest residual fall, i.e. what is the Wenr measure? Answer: 4919.55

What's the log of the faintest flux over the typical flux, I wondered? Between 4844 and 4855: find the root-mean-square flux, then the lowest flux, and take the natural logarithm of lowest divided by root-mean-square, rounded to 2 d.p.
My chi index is -0.05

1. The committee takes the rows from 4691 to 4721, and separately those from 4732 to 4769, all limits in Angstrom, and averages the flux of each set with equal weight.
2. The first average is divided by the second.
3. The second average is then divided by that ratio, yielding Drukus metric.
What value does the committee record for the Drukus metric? 11.1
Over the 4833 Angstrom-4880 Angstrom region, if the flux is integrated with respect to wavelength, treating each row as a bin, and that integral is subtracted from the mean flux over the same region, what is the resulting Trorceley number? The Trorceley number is -505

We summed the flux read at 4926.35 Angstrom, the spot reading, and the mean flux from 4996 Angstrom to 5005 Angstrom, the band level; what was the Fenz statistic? 22.6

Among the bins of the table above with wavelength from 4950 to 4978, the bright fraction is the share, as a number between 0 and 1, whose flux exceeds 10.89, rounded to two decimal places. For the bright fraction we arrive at 0.83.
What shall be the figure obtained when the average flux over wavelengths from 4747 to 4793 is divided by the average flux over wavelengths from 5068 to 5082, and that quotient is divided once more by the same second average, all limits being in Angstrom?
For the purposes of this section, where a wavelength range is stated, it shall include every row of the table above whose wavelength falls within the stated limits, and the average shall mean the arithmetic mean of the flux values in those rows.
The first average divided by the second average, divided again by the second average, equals 0.093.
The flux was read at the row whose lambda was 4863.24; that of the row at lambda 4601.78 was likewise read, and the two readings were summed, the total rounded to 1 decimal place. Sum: 21.0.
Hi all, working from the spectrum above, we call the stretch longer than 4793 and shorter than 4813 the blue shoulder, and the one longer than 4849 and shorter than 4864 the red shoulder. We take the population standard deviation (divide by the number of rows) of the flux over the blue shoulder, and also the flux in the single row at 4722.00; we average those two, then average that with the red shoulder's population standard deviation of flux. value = 3.44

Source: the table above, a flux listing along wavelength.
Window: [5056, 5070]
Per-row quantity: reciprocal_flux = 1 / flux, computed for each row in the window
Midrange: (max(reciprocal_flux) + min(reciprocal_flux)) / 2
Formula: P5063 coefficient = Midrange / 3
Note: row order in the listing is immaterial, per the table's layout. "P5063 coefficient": 0.0292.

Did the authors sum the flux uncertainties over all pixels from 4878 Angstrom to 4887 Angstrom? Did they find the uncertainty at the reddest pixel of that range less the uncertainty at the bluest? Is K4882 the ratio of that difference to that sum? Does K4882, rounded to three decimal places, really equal -0.024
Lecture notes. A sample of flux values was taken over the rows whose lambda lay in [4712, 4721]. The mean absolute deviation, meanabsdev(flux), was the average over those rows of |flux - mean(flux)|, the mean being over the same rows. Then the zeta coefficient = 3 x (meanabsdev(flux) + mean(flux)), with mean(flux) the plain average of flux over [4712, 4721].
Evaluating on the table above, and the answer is 34.9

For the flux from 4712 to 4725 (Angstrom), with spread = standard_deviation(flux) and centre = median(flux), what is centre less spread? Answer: 10.6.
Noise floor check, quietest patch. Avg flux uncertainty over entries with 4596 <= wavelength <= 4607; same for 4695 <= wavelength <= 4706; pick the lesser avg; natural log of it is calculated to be -1.09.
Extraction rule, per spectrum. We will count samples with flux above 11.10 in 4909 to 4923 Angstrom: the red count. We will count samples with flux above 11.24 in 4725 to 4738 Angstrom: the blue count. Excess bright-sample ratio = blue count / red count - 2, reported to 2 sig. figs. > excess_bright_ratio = -1.5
